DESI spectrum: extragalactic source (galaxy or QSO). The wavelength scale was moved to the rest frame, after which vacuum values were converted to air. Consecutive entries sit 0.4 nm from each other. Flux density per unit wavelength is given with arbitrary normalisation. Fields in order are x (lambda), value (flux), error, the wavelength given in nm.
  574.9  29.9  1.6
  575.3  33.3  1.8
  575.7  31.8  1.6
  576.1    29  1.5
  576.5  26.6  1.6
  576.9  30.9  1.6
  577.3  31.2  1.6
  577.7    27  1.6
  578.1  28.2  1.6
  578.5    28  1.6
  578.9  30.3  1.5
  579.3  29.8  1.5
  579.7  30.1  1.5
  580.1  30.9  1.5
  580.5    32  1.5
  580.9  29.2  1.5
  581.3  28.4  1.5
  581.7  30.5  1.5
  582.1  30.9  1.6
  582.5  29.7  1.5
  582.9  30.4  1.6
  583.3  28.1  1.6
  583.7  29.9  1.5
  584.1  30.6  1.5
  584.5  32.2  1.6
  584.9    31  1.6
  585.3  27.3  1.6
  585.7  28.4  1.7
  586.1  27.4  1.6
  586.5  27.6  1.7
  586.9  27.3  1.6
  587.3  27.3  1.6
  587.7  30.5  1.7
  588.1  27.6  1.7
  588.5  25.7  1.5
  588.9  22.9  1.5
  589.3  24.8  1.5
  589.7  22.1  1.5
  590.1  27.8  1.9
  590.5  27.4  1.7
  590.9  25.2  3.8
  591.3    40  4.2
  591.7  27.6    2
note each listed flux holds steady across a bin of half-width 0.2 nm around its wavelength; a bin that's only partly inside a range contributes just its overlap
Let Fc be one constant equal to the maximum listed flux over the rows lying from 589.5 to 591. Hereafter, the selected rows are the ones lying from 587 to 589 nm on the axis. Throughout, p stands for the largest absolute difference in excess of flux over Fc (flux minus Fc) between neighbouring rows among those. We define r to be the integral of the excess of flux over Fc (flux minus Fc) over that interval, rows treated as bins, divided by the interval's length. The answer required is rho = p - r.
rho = 4.0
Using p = 3.2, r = -0.8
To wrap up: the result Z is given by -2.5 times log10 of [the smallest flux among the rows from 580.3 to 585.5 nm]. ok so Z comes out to -3.59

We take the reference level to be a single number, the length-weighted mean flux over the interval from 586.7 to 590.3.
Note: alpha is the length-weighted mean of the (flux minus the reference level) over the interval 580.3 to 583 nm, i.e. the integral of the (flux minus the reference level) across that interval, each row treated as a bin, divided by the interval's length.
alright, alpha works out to 3.9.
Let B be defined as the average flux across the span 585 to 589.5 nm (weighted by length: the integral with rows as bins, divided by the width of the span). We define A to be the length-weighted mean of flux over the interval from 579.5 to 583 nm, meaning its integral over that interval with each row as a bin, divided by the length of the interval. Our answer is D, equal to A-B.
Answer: 3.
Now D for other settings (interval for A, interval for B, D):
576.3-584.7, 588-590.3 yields 5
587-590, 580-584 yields -4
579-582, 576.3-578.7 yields 2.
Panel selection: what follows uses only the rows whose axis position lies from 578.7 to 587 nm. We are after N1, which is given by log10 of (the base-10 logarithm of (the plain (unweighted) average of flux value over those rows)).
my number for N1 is 0.168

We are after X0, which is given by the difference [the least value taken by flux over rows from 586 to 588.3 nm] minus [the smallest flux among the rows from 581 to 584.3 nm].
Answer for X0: -1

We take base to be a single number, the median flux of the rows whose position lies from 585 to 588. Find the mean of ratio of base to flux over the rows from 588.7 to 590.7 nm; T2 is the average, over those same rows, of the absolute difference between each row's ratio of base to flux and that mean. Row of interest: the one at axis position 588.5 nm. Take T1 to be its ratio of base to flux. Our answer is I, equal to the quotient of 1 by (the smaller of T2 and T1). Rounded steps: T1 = 1.066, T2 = 0.090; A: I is 11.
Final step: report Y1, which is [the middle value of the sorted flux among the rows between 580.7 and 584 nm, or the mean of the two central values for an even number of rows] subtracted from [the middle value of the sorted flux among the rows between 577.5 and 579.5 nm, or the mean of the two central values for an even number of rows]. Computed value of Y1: -2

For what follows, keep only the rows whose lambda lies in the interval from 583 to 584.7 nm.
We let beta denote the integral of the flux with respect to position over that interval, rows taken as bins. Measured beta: 51.4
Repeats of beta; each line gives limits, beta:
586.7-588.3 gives 45.1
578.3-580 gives 50.4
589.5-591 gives 38.5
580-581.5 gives 45.1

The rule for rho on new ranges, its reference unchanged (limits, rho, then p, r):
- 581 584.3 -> 0.3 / 2.3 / 2.0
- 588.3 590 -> 6.5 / 2.8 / -3.7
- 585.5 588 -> 2.9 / 3.2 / 0.3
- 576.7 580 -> 2.5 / 4.2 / 1.7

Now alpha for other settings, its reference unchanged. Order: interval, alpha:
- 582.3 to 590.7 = 1.7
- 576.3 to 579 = 2.6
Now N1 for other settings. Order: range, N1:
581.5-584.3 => 0.169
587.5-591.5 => 0.158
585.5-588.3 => 0.161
